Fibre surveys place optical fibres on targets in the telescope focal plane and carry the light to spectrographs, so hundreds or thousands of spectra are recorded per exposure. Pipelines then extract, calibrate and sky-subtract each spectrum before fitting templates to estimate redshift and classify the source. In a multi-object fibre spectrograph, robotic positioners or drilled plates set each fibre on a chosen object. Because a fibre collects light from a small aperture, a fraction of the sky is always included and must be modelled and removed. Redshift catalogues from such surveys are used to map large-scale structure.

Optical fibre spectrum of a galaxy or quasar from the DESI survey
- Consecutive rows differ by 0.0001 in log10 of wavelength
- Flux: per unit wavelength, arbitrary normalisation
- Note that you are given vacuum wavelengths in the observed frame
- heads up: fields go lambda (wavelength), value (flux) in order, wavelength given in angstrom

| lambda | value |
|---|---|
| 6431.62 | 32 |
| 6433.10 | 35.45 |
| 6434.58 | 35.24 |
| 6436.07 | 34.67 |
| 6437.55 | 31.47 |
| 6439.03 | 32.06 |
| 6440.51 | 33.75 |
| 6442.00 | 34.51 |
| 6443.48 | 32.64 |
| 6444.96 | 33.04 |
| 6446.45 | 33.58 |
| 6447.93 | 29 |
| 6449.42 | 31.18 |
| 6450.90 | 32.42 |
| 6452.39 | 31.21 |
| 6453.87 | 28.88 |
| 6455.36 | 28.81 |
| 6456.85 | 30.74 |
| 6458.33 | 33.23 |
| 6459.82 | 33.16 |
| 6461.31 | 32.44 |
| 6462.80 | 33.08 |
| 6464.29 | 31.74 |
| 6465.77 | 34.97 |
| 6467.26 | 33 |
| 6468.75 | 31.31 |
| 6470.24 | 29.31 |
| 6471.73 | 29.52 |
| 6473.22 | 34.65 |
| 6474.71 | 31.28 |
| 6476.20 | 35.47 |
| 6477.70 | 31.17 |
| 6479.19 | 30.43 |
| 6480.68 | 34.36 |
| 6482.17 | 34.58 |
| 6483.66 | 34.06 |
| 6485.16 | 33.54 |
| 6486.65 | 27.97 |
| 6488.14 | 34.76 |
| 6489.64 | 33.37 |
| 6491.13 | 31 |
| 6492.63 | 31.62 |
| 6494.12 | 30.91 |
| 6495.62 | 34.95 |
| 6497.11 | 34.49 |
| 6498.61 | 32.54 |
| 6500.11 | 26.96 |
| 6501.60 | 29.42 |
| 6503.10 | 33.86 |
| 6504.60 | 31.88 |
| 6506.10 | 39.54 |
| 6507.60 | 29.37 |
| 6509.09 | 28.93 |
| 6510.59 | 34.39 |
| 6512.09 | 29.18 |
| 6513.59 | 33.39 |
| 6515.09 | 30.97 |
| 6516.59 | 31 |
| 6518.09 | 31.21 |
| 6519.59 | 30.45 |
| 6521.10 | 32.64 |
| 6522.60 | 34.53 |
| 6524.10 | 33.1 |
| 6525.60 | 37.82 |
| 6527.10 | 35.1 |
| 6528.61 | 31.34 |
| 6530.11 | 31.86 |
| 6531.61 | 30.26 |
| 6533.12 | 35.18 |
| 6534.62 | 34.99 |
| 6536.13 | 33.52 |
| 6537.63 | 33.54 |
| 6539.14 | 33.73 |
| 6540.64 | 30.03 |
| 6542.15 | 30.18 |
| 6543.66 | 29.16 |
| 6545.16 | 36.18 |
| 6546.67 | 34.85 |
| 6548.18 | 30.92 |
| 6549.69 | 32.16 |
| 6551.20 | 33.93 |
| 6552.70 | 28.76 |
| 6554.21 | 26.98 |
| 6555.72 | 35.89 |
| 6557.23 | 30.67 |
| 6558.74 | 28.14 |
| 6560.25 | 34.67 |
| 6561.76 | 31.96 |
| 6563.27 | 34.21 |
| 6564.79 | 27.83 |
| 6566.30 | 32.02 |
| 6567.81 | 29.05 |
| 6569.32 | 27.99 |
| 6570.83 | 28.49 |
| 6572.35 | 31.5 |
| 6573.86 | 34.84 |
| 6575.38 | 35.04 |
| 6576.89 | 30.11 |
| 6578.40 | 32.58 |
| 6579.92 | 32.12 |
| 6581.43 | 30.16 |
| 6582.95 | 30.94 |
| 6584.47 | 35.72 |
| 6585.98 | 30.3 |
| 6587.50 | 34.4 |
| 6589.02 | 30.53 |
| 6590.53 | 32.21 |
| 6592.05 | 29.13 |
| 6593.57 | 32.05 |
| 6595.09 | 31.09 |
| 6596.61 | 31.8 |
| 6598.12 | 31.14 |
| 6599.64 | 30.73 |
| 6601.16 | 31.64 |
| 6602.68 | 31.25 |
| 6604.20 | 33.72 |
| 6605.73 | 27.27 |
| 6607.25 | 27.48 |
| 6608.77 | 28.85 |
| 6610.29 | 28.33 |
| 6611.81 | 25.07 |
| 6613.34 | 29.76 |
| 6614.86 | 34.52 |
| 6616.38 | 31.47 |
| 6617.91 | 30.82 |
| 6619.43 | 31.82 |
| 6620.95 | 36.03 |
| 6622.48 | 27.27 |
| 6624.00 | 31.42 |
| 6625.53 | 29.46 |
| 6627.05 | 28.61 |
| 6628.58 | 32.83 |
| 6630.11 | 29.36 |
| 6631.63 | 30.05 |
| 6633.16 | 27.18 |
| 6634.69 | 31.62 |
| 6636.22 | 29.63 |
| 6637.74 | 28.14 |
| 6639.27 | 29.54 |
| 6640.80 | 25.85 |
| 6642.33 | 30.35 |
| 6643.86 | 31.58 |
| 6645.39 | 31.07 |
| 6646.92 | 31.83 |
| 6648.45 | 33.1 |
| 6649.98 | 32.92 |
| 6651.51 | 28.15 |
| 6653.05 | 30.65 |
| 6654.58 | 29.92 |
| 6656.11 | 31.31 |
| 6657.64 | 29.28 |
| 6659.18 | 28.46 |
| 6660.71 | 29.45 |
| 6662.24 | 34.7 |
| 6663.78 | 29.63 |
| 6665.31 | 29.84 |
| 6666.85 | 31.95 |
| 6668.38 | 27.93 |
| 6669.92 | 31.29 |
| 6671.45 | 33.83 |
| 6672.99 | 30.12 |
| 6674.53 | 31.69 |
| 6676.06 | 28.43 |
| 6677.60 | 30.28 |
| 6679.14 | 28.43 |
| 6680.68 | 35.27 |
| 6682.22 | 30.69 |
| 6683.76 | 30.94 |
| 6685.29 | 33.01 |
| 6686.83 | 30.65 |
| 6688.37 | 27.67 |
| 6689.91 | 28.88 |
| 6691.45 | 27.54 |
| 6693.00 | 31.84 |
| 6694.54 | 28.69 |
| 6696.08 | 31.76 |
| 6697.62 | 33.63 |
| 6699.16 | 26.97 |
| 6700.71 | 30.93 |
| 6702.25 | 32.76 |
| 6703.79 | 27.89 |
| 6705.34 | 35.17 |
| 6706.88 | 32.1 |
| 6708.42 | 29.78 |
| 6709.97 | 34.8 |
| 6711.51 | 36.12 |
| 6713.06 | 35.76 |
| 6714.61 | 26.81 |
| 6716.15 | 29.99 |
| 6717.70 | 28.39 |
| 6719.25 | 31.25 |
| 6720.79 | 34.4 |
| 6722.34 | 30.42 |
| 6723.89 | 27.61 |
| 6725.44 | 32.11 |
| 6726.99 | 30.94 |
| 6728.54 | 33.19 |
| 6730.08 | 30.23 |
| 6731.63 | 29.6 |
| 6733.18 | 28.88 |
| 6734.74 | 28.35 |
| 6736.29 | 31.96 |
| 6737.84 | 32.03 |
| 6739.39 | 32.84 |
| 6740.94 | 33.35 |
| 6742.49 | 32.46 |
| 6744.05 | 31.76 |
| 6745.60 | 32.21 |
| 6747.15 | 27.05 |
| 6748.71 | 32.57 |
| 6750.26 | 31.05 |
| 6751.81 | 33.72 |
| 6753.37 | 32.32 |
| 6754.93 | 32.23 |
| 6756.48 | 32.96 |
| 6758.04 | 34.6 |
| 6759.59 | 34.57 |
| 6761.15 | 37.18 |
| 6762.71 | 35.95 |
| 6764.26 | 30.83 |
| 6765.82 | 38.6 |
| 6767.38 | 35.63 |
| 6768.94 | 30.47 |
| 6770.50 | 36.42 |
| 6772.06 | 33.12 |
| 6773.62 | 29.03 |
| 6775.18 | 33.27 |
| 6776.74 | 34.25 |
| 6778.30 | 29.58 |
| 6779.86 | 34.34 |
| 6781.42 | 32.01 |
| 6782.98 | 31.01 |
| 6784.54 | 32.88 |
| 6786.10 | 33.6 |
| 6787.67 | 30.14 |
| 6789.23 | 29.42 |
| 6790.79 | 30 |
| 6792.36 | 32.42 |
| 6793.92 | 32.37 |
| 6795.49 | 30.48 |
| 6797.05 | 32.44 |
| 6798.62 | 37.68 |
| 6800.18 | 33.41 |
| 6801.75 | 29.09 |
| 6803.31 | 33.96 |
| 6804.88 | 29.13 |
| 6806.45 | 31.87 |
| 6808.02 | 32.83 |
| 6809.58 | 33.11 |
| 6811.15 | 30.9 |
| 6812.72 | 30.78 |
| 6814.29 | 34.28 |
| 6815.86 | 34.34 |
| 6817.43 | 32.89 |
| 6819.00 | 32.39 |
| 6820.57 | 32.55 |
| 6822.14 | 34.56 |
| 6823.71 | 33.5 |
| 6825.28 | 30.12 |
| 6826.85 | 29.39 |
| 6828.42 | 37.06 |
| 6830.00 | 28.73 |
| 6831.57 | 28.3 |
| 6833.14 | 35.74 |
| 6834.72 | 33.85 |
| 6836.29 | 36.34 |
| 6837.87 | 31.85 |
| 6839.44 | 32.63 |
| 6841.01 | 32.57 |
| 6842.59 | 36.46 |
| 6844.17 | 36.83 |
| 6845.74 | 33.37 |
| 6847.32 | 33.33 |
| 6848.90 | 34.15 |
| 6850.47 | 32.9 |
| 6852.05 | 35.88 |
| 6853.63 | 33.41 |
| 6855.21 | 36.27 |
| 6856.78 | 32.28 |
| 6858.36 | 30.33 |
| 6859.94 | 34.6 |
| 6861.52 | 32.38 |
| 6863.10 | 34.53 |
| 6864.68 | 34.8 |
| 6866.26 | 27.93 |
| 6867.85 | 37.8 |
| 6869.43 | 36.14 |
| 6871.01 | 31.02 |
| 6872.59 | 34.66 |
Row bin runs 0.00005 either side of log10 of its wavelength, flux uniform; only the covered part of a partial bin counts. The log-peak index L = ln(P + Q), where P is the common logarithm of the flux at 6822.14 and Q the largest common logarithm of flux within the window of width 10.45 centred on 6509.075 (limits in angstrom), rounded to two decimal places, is 1.14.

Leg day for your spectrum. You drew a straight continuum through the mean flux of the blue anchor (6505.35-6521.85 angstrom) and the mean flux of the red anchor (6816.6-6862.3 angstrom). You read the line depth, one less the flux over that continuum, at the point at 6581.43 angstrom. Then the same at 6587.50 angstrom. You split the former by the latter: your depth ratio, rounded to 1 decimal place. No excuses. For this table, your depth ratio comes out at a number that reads -0.9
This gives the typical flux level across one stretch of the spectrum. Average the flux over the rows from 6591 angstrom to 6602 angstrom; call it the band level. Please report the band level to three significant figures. 31.1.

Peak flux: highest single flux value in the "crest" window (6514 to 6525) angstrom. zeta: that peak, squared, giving 1192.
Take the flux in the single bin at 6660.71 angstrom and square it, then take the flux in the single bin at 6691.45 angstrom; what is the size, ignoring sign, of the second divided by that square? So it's 0.0318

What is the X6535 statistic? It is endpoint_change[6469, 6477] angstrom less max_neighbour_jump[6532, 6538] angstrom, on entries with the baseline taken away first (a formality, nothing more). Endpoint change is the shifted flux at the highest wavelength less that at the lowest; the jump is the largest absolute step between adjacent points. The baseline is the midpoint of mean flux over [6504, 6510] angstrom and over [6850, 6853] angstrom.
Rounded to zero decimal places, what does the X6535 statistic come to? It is 5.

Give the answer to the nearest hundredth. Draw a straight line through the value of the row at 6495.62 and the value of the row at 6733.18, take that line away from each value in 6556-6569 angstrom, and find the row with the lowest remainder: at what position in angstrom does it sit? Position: 6564.79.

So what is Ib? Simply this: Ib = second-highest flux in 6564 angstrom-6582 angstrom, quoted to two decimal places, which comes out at 34.84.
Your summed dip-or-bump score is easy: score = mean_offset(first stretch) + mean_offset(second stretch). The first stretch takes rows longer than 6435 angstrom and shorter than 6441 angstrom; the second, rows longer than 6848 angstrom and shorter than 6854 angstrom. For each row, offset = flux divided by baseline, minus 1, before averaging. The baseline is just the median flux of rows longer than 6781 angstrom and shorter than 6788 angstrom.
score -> 0.10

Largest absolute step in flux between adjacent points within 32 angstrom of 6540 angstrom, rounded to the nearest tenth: 8.9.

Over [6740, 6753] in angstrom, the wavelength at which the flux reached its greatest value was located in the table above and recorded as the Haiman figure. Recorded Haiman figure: 6751.81 angstrom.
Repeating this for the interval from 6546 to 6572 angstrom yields 6555.72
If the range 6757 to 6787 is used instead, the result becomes 6765.82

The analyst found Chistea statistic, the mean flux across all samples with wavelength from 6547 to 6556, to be 31.4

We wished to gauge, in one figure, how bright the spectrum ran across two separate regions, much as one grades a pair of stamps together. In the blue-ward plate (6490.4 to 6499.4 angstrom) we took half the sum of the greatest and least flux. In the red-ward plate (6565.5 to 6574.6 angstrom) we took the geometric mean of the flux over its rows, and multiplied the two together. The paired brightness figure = 1006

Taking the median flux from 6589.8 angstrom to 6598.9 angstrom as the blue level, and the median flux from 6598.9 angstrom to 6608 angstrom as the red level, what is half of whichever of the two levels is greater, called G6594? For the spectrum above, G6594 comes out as 15.7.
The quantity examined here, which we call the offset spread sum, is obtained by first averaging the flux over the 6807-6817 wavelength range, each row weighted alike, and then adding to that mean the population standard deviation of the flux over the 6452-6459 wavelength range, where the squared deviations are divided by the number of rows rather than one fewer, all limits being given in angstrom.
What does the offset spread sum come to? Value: 34.3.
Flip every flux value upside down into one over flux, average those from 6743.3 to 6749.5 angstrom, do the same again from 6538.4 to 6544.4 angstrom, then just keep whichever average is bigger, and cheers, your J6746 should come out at 0.0326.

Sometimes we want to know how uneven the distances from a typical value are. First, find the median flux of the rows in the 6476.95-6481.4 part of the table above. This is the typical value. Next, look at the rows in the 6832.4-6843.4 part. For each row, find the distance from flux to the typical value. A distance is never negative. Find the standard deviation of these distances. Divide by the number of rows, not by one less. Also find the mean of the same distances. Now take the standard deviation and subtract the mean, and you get -1.2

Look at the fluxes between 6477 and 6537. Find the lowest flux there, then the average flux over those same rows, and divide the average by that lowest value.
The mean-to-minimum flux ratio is 1.21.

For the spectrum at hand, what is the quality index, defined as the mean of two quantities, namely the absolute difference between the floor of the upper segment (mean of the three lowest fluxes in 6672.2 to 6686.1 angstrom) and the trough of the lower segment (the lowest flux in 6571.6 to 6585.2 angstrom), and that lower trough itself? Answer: 15.61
